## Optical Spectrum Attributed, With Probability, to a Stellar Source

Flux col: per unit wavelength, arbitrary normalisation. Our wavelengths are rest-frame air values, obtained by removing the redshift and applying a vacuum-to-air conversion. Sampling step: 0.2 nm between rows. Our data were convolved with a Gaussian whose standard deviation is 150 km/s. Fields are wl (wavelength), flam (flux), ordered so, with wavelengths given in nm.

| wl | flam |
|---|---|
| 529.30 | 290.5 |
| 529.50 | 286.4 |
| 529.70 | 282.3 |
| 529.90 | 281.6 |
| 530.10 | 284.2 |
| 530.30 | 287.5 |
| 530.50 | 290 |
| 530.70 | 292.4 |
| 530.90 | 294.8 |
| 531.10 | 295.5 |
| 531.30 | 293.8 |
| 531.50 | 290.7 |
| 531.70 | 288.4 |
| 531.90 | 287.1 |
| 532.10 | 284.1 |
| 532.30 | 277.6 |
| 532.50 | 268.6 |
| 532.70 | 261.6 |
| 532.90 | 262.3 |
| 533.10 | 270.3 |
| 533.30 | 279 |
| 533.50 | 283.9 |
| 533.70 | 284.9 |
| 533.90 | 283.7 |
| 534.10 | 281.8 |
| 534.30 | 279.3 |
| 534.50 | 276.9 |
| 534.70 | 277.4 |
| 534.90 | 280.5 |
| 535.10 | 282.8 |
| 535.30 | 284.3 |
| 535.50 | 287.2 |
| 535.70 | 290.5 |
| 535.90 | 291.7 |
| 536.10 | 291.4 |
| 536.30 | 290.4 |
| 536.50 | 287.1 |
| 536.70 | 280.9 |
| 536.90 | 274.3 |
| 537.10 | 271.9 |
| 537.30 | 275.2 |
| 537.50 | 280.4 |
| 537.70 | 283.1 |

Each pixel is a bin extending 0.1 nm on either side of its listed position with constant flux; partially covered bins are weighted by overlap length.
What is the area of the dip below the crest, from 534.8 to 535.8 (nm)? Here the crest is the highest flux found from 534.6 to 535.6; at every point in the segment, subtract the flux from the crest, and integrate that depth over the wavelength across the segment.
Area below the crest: 2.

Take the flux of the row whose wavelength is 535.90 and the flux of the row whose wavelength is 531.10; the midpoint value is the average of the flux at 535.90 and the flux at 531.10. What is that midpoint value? 294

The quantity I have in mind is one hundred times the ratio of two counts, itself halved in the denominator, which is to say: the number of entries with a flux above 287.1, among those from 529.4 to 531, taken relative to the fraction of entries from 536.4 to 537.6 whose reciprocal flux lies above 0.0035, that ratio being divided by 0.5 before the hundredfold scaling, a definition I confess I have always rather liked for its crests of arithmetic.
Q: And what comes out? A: 960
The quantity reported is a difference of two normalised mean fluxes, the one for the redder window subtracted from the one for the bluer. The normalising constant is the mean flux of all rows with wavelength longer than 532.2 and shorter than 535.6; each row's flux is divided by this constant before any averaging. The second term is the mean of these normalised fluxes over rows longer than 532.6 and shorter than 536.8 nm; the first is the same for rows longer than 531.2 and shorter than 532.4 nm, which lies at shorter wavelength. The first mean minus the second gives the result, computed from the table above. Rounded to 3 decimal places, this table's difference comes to 0.020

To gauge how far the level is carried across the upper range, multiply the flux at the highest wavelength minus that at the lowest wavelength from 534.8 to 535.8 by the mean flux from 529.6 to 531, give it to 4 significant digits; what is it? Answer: 2875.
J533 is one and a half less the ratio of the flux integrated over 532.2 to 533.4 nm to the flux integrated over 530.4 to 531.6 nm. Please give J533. 0.578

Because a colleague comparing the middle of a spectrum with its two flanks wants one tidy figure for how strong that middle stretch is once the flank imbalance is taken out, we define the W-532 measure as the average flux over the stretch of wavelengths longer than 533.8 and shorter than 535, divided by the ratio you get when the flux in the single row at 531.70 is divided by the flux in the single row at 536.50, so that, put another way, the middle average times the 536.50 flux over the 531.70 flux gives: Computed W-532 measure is 279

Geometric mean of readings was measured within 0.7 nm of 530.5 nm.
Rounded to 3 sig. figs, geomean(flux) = 289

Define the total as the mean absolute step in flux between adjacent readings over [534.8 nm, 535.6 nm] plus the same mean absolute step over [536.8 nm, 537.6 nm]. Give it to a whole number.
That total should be 6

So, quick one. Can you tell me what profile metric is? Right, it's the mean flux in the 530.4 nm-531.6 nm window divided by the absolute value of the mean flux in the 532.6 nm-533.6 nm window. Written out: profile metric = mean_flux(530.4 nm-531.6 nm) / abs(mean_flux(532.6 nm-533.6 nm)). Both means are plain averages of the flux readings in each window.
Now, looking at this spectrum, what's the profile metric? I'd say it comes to 1.08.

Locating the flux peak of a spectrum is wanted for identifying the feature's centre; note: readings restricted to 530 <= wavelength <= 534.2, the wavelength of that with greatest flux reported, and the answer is 531.10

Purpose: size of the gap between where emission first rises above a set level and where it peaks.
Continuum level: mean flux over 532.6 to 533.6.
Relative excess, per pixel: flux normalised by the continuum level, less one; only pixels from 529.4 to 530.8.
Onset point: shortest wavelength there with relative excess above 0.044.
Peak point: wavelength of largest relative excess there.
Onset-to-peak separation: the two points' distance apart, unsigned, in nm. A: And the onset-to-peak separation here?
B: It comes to 1.20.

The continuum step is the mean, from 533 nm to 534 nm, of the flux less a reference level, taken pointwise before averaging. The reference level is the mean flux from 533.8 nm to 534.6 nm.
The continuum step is 0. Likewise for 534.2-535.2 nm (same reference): -1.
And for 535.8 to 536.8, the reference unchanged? 8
